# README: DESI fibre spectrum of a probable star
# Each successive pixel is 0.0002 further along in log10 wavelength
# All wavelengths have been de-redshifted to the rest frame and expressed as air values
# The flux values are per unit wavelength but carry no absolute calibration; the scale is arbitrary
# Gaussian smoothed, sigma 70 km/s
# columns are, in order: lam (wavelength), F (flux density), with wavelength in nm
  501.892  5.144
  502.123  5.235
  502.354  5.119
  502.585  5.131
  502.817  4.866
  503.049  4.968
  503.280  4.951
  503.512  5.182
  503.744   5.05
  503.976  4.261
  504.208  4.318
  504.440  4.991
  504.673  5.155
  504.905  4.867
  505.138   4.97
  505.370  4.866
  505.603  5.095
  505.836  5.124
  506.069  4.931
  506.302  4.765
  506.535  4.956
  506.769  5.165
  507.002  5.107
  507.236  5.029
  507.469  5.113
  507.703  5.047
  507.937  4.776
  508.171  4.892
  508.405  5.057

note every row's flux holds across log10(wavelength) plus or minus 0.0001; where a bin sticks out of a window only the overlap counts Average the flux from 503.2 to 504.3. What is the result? 4.75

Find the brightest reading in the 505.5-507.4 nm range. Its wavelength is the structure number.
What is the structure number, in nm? 506.769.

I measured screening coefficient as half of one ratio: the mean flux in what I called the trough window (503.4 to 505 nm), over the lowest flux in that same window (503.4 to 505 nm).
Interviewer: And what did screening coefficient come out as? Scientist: 0.567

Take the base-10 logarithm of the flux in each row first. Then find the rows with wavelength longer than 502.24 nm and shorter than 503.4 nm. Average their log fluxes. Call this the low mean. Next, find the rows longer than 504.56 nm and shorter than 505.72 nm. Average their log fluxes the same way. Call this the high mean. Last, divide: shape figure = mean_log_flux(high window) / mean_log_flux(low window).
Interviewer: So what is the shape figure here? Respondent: 0.998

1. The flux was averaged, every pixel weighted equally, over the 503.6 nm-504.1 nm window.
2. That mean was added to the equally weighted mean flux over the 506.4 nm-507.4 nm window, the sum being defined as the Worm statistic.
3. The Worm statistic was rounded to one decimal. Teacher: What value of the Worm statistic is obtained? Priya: 9.7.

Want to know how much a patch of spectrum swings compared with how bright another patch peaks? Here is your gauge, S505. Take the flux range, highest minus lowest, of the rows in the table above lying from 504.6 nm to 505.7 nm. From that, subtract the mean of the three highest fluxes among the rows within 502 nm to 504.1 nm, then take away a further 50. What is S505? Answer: -54.89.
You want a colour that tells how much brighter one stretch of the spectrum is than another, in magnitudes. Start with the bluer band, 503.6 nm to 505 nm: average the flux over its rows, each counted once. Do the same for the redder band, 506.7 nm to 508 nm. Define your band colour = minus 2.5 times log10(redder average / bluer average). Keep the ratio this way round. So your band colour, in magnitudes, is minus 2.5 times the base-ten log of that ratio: -0.059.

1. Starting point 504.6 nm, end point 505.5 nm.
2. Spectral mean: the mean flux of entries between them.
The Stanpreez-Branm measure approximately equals 4.96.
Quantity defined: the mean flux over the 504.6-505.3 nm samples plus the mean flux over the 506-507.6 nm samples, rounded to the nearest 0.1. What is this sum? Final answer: 10.0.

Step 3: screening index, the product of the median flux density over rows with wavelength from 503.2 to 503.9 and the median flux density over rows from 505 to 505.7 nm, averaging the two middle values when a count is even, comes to 25.1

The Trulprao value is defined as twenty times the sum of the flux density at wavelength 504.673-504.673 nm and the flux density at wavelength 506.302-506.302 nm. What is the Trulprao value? 198.4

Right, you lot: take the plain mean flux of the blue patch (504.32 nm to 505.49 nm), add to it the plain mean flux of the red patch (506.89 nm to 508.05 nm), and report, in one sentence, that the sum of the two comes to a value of 10.0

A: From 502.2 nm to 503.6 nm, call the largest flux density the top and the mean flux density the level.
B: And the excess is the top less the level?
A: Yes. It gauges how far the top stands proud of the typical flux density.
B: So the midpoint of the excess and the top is 2.66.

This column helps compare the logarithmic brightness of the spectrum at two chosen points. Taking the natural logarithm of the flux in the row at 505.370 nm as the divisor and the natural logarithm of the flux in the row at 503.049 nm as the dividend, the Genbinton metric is 1.01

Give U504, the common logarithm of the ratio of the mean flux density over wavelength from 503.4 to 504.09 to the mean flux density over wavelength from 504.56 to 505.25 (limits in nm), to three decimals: -0.015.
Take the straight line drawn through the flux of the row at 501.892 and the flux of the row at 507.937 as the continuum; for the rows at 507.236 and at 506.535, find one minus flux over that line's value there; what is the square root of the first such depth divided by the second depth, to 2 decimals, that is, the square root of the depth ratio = 1.50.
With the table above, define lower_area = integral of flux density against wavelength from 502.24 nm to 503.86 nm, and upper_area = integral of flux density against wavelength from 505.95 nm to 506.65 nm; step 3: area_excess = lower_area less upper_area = 5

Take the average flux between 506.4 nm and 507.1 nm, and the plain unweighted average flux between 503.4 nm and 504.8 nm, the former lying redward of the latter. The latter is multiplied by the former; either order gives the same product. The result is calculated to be 24.5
